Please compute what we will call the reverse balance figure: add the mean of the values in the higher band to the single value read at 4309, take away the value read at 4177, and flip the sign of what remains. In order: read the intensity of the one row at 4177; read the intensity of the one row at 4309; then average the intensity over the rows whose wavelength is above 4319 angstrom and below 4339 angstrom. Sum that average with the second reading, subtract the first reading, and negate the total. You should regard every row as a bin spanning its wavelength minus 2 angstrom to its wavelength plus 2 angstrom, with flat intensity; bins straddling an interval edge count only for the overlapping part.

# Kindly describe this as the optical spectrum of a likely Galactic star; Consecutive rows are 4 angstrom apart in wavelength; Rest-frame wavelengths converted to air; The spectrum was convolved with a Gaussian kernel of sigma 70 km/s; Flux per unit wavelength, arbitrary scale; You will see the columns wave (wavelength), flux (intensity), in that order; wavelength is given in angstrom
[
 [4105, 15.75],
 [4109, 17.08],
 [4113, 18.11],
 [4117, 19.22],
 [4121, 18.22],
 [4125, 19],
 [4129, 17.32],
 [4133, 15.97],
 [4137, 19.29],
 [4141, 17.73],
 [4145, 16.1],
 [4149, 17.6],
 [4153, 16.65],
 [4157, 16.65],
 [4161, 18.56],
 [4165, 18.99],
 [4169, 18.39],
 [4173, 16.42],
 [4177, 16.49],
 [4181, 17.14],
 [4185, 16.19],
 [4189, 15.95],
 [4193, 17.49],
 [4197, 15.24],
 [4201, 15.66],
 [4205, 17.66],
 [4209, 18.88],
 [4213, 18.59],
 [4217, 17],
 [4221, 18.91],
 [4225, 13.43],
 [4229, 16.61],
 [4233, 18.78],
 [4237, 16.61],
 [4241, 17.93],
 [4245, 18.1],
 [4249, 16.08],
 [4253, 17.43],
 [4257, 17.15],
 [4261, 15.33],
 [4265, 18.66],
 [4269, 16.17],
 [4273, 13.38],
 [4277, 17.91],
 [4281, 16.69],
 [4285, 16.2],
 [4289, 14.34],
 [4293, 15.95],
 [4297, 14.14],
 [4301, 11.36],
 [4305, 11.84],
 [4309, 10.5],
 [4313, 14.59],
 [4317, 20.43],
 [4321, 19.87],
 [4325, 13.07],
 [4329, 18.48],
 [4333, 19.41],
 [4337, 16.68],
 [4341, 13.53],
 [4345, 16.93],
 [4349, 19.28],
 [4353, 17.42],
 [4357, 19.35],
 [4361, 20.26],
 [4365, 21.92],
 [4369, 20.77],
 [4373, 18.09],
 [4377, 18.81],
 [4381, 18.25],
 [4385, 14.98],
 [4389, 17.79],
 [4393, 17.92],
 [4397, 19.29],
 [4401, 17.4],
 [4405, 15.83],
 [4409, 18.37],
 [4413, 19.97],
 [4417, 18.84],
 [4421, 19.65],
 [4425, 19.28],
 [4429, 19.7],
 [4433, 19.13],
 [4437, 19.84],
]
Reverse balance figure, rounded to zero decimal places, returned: -12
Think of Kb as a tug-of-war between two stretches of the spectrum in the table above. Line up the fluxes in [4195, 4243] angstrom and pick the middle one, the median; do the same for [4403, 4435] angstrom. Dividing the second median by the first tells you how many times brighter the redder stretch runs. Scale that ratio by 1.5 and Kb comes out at 1.66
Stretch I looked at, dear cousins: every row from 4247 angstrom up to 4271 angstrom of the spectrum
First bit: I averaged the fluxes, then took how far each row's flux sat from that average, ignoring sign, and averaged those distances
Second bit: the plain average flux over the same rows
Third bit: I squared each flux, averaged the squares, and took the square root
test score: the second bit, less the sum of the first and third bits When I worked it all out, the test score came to -0.98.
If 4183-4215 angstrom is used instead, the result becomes -1.25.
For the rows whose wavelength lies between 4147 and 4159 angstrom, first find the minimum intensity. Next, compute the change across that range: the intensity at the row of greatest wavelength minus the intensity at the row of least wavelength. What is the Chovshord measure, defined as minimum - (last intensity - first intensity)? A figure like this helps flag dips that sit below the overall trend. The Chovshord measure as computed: 17.6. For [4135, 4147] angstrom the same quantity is 19.3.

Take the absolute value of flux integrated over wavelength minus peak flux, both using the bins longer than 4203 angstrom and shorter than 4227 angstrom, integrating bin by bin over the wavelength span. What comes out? 399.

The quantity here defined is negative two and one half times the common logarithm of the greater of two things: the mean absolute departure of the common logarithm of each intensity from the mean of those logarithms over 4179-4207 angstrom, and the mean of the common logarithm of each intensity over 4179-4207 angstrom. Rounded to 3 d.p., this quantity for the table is -0.213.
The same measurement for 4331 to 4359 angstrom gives -0.234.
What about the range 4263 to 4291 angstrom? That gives -0.204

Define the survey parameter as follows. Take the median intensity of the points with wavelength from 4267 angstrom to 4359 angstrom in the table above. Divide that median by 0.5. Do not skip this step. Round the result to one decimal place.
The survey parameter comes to 32.4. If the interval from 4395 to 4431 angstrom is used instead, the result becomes 38.6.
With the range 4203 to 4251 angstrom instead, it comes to 35.6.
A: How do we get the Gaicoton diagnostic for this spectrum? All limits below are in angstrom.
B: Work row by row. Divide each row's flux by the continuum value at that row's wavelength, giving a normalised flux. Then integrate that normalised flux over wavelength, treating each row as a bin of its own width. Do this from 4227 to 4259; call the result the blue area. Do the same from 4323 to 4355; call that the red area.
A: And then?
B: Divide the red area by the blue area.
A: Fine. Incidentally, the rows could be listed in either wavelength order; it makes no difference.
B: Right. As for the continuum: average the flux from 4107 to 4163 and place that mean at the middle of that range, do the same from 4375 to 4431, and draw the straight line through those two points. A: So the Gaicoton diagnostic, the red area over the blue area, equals 0.96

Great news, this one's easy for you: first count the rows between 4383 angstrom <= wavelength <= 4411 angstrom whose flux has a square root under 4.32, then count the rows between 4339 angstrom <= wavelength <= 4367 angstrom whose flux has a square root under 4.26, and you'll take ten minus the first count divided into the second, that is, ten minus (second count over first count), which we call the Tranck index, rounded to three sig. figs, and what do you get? 9.50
